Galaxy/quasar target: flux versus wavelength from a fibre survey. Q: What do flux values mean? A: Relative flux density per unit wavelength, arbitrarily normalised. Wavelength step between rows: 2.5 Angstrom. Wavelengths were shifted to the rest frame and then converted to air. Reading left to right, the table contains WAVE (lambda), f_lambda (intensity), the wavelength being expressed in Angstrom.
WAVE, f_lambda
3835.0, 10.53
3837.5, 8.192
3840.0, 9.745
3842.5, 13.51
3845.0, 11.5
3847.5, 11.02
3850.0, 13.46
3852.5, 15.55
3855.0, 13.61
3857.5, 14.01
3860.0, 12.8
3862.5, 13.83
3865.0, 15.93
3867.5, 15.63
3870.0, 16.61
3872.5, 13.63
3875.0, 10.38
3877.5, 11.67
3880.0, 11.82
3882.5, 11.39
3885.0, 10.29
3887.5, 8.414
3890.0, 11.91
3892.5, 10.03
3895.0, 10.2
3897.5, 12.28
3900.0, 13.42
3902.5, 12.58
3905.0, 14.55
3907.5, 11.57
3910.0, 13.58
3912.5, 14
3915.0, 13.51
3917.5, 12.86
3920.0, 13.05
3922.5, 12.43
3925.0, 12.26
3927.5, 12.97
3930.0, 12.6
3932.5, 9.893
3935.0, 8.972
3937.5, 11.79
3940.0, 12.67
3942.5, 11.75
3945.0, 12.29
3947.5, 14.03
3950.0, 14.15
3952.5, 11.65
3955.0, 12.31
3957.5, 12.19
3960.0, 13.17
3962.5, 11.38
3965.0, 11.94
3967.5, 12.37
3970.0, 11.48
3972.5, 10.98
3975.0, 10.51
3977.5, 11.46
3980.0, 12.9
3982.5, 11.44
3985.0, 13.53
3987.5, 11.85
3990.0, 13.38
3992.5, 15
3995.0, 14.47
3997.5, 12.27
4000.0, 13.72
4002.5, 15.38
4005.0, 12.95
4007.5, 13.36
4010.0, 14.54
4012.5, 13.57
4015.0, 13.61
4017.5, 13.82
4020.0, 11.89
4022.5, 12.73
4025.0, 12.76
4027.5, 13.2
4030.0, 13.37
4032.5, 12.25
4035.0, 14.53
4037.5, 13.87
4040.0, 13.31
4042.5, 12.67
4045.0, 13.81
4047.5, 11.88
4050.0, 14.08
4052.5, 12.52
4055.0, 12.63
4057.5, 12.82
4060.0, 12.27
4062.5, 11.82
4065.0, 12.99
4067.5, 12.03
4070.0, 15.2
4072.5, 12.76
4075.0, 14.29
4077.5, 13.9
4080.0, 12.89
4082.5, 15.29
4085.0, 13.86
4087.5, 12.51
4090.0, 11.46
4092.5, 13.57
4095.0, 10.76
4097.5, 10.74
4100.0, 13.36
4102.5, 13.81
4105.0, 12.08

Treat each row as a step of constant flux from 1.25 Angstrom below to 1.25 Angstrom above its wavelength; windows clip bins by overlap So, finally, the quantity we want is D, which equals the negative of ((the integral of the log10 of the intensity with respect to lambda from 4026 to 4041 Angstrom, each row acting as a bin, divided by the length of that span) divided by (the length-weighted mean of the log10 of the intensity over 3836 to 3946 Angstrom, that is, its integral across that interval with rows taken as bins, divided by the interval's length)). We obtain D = -1.04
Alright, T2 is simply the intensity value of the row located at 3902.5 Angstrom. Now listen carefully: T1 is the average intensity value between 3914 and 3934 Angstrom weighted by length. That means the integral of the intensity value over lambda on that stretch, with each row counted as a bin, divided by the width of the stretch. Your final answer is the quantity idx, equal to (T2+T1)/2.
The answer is 12.5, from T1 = 12.4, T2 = 12.58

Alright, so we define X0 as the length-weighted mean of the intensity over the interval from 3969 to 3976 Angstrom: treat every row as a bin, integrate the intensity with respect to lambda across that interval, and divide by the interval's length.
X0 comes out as 11.0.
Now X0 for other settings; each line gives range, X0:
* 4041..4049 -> 12.8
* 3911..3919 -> 13.4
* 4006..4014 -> 13.8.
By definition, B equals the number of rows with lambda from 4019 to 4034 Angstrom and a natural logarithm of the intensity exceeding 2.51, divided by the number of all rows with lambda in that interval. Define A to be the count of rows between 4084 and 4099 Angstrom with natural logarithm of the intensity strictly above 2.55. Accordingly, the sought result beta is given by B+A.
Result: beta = 2.7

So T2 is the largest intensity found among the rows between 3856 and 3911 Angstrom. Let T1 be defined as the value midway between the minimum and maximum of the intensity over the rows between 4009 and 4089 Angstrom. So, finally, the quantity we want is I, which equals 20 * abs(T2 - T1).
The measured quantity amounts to 61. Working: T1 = 13.6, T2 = 16.61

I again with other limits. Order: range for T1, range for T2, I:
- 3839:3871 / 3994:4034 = 44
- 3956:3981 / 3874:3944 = 54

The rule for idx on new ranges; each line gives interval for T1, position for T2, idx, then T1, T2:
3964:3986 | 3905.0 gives 13.2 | 11.8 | 14.55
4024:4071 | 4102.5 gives 13.4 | 13.0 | 13.81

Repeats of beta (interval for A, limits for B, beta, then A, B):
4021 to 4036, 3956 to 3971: 3.3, 3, 0.3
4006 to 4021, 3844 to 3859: 5.7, 5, 0.7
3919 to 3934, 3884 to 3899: 2.0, 2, 0.0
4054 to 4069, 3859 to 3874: 3.0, 2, 1.0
